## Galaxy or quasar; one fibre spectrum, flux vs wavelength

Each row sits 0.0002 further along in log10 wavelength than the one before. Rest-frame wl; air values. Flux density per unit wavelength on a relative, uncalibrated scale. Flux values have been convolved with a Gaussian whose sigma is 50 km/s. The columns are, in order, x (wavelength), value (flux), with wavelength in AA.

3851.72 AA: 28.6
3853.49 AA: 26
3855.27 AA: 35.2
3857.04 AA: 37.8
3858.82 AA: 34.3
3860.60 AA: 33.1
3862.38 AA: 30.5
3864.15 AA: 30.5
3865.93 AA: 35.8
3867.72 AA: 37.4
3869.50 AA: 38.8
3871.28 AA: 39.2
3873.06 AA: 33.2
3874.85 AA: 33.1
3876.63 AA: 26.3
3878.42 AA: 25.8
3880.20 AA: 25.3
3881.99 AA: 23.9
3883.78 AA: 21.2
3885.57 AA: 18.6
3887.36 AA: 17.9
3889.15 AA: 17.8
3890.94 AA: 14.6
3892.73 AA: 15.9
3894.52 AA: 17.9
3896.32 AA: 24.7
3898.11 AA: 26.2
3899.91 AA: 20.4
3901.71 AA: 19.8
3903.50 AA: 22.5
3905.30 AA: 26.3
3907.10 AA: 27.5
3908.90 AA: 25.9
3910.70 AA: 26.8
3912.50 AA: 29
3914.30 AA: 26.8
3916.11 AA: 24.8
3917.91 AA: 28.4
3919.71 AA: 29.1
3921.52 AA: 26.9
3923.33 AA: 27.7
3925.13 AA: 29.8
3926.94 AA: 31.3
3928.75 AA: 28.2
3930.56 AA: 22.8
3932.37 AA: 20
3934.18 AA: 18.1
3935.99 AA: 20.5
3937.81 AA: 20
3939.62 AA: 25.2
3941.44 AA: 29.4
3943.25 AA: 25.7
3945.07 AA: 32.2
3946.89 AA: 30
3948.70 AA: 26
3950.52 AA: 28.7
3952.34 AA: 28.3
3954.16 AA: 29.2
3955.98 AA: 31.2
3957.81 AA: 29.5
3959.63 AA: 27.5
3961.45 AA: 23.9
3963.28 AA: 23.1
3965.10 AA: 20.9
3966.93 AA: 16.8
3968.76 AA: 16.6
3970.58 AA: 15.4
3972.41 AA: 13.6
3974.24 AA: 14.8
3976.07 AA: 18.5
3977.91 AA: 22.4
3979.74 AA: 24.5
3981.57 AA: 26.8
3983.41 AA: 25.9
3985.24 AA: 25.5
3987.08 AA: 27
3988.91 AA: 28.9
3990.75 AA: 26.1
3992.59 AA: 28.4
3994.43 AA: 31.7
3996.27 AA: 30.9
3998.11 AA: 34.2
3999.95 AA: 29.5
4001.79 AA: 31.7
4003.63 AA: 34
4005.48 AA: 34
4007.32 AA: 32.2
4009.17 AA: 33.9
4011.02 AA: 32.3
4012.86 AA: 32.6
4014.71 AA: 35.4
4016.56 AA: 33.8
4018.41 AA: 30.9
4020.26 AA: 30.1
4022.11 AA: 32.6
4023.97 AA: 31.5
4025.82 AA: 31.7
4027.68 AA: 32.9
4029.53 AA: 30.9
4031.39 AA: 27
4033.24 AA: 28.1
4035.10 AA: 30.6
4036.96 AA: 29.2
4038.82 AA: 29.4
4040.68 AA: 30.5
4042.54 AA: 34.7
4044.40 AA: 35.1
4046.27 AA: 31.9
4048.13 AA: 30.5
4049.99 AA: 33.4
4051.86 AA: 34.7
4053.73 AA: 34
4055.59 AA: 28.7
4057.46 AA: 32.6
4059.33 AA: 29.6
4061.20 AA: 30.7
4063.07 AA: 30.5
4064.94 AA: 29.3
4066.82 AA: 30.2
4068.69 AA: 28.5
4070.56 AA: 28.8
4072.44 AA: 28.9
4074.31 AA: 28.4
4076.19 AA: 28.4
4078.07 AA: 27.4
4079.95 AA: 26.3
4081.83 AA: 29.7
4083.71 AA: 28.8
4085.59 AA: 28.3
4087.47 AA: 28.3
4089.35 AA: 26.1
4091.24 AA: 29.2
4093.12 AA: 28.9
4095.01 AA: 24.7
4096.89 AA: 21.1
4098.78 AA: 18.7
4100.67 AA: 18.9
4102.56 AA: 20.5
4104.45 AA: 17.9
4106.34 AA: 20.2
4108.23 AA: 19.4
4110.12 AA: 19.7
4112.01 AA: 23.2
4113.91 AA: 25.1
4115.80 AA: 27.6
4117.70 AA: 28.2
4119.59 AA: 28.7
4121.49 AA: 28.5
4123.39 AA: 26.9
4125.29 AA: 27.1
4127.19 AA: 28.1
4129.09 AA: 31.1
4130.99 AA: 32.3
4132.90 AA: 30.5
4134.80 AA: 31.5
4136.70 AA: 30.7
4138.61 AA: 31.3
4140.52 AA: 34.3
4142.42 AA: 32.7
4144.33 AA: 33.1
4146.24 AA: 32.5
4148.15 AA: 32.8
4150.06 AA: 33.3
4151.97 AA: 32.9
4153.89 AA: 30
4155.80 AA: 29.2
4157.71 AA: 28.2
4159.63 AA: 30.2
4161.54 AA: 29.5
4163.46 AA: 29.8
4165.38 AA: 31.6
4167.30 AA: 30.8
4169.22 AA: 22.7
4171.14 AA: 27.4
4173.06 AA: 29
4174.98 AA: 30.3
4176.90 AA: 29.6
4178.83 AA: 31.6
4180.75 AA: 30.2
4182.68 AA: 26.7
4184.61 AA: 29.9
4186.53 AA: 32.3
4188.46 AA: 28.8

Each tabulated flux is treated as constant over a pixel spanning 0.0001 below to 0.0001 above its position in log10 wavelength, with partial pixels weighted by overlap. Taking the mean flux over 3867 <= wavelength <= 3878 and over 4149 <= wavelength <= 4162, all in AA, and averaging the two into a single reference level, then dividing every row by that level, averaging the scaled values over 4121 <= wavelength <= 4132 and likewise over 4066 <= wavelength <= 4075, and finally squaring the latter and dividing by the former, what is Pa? 0.89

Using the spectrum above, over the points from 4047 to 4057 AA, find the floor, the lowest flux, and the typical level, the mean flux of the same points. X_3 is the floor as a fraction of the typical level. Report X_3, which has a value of 0.89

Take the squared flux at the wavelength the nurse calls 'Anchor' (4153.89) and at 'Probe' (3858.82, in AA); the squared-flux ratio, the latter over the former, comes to 1.3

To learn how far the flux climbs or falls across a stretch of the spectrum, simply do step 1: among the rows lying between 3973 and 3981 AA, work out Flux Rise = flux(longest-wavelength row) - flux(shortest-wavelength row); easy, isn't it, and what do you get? 9.7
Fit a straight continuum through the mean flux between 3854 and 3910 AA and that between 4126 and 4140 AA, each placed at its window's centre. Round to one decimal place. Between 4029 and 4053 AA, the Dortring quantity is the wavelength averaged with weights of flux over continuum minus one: 4047.0 AA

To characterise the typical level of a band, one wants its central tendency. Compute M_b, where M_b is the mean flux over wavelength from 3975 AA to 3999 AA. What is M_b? 27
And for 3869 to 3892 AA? 26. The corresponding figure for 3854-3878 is 34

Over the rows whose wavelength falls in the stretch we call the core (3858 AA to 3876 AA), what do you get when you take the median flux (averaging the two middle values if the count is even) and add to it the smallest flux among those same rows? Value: 64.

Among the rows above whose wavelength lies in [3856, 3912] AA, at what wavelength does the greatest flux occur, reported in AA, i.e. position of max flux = 3871.28 AA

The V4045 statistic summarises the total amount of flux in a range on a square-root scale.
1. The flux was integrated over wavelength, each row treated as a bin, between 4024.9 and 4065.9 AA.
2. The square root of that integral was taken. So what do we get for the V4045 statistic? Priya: 36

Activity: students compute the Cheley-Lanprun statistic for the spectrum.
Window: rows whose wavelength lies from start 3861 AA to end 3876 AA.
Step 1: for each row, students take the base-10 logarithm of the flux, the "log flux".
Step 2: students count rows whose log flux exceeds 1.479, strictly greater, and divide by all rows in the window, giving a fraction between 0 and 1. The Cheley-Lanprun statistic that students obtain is 1.00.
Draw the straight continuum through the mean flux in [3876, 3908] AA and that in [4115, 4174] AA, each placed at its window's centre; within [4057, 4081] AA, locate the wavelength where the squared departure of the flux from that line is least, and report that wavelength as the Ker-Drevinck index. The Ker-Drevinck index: 4078.07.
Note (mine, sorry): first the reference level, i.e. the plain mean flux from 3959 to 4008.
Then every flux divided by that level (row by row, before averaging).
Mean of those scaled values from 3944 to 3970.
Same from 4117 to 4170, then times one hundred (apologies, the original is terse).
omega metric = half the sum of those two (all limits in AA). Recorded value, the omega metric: 60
